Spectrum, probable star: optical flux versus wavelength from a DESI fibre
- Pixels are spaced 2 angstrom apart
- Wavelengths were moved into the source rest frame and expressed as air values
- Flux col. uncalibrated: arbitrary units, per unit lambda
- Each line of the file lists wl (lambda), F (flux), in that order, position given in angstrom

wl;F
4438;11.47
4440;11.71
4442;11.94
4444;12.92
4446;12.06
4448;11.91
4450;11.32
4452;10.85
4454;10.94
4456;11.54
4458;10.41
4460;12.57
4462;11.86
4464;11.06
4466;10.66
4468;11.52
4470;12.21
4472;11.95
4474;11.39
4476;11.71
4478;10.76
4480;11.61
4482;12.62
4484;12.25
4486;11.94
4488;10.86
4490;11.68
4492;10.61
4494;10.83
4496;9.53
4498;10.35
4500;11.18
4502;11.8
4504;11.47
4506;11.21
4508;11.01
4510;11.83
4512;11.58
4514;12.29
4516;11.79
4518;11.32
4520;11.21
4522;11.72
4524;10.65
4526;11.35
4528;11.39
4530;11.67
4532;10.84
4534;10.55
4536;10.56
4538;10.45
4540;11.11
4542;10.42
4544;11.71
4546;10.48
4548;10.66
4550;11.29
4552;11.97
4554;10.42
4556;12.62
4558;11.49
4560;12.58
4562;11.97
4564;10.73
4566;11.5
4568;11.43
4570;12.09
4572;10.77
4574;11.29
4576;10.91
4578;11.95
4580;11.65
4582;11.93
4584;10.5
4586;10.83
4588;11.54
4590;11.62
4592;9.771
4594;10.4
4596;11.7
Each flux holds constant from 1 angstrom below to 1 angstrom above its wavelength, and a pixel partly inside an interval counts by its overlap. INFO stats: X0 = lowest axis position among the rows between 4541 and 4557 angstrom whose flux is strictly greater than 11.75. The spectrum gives 4552 angstrom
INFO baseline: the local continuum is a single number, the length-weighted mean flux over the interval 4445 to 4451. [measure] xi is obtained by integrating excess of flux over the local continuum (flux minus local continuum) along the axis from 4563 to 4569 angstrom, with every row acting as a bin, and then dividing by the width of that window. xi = -0.54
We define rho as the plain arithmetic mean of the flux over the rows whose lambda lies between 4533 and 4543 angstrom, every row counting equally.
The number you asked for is 10.6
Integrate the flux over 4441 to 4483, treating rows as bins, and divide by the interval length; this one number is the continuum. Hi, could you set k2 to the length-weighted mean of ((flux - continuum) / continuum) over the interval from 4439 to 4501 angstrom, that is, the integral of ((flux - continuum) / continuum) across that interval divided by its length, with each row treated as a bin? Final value -0.014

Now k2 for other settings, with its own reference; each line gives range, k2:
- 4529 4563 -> -0.033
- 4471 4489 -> 0.006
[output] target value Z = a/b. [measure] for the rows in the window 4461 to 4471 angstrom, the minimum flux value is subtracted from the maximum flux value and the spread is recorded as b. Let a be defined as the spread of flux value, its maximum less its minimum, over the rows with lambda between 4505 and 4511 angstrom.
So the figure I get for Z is 0.5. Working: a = 0.82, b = 1.55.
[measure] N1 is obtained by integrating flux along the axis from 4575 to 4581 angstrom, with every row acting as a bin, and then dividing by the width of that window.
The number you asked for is 11.5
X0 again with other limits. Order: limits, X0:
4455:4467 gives 4460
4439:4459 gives 4442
